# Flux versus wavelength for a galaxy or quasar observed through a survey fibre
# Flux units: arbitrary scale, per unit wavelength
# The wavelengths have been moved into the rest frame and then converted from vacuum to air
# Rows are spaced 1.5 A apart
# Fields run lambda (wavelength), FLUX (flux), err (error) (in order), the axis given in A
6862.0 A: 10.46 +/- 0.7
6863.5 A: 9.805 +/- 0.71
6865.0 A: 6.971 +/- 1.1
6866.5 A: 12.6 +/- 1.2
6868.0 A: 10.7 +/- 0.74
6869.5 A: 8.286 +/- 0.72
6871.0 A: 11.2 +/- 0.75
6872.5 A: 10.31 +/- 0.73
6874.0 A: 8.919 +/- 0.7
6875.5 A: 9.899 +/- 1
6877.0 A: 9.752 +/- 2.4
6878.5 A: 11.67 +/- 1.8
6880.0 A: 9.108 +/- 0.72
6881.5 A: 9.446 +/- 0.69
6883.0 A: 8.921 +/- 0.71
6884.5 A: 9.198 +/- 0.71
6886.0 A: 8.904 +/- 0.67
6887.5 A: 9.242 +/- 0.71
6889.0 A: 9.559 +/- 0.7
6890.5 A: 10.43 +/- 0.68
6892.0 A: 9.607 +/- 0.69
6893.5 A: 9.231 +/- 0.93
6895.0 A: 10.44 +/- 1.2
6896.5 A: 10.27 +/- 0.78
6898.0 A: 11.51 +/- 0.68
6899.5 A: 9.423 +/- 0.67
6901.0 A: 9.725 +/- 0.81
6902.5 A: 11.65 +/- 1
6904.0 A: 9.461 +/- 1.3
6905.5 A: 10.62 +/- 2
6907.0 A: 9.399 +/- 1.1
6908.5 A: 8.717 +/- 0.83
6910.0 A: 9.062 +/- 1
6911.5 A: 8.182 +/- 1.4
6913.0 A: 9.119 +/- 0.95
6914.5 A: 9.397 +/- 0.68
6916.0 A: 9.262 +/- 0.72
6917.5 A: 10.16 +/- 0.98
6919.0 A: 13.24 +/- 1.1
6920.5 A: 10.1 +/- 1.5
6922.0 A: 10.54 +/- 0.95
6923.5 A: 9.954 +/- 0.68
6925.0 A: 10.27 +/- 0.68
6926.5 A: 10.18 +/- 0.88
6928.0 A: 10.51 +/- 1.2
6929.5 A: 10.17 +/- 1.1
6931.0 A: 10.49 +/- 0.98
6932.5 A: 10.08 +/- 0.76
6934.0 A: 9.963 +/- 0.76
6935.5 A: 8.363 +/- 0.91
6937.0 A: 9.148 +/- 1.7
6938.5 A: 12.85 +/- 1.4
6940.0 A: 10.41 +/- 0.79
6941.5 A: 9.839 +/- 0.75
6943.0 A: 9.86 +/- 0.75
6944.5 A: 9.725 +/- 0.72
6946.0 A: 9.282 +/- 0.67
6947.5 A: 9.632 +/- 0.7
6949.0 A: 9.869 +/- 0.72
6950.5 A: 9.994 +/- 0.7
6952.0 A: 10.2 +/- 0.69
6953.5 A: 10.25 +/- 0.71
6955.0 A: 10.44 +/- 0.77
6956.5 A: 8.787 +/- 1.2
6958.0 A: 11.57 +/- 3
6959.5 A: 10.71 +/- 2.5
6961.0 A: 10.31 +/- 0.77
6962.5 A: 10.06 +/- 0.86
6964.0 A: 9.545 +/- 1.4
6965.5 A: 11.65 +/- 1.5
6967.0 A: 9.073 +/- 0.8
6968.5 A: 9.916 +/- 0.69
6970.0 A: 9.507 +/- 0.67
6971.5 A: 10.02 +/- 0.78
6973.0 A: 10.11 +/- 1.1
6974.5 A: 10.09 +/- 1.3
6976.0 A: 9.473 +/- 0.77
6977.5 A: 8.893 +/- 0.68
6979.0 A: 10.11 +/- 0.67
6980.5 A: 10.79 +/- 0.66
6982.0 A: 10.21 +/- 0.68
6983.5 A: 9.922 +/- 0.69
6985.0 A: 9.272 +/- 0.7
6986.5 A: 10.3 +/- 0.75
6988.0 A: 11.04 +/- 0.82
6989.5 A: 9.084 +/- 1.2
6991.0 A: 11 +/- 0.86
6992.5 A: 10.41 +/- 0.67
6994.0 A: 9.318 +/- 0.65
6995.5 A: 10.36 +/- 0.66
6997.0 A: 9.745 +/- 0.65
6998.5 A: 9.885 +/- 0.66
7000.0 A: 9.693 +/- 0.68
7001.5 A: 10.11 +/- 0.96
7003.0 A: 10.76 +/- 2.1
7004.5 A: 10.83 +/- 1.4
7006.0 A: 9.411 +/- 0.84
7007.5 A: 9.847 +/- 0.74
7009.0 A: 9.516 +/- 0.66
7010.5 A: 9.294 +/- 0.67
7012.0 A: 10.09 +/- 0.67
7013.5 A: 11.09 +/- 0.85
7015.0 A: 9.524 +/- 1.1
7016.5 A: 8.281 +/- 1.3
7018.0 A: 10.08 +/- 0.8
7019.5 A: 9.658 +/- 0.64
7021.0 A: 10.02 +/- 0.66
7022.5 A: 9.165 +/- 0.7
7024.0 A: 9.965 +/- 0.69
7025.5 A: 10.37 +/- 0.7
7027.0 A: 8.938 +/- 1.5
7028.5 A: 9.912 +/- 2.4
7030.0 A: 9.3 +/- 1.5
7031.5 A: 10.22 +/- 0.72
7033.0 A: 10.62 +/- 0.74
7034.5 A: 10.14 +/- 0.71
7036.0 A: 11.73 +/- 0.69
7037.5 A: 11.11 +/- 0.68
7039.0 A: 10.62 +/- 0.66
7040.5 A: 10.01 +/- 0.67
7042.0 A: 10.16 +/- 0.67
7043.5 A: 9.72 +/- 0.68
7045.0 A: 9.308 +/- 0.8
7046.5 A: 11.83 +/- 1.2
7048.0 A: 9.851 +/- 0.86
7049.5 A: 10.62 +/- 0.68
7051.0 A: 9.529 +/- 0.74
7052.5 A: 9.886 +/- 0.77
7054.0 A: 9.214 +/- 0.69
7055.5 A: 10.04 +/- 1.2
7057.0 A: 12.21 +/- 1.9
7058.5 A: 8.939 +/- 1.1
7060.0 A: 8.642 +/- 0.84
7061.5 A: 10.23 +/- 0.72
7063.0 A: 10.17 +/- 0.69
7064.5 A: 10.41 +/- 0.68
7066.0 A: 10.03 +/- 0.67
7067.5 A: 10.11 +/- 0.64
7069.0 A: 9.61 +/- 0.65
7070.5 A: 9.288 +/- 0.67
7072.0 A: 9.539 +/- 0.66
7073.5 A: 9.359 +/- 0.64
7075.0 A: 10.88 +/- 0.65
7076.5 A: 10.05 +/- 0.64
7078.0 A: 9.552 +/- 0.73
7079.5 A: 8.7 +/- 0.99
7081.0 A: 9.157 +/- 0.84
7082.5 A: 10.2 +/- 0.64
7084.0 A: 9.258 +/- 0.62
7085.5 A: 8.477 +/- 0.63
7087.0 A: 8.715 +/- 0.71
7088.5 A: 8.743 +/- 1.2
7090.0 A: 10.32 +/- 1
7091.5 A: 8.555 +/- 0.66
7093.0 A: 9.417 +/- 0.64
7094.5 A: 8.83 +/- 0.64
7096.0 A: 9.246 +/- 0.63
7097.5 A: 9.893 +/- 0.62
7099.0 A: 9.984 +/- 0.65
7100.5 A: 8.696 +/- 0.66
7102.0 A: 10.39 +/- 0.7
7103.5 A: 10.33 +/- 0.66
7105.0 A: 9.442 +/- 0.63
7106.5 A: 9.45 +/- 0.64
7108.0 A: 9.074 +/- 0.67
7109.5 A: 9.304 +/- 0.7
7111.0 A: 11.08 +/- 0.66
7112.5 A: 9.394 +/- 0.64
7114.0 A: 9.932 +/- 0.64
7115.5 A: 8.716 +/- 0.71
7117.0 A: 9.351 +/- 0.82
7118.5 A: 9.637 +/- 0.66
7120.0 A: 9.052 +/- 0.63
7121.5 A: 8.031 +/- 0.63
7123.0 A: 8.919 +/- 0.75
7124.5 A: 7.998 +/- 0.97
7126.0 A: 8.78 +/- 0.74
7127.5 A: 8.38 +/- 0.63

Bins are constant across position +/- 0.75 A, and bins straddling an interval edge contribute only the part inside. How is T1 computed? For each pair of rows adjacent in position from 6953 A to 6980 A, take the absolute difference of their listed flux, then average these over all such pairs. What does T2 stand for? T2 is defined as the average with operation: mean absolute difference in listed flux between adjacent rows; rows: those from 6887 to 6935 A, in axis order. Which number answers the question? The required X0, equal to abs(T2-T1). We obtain 0.04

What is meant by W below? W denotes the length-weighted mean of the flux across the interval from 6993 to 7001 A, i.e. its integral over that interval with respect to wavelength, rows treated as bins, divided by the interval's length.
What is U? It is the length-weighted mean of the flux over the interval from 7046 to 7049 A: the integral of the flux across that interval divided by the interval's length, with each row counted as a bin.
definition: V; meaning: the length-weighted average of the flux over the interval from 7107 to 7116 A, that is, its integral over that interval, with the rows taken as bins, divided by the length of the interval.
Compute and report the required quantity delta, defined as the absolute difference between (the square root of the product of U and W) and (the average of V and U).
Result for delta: 0.10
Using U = 10.7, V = 9.6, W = 9.8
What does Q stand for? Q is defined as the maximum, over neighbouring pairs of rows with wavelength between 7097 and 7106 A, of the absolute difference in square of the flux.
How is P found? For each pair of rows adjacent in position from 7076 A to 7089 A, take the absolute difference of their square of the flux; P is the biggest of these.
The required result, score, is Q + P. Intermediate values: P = 20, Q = 32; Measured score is 53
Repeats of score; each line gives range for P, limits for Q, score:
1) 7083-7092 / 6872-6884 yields 87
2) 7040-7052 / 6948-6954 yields 57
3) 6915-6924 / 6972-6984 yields 96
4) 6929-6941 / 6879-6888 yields 91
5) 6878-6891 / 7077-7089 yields 73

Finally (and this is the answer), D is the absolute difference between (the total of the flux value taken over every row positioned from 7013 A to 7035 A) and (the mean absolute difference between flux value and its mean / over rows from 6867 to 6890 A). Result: 147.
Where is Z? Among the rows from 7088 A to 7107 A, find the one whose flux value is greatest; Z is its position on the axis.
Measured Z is 7102.0 A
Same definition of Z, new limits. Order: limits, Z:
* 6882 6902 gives 6898.0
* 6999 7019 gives 7013.5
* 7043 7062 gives 7057.0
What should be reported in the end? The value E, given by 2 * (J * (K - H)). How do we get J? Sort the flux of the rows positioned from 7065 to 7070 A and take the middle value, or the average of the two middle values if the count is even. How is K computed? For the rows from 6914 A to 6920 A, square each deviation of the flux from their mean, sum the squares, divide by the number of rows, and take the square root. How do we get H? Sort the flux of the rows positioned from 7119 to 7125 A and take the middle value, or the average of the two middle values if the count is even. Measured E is -138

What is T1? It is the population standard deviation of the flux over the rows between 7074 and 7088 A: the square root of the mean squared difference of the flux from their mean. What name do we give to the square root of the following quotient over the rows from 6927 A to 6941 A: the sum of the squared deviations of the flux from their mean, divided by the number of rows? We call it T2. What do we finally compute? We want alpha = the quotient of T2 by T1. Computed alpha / 1.5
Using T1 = 0.76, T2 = 1.1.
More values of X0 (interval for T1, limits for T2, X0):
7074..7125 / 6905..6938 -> 0.03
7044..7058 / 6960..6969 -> 0.04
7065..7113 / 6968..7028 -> 0.02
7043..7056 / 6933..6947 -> 0.13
